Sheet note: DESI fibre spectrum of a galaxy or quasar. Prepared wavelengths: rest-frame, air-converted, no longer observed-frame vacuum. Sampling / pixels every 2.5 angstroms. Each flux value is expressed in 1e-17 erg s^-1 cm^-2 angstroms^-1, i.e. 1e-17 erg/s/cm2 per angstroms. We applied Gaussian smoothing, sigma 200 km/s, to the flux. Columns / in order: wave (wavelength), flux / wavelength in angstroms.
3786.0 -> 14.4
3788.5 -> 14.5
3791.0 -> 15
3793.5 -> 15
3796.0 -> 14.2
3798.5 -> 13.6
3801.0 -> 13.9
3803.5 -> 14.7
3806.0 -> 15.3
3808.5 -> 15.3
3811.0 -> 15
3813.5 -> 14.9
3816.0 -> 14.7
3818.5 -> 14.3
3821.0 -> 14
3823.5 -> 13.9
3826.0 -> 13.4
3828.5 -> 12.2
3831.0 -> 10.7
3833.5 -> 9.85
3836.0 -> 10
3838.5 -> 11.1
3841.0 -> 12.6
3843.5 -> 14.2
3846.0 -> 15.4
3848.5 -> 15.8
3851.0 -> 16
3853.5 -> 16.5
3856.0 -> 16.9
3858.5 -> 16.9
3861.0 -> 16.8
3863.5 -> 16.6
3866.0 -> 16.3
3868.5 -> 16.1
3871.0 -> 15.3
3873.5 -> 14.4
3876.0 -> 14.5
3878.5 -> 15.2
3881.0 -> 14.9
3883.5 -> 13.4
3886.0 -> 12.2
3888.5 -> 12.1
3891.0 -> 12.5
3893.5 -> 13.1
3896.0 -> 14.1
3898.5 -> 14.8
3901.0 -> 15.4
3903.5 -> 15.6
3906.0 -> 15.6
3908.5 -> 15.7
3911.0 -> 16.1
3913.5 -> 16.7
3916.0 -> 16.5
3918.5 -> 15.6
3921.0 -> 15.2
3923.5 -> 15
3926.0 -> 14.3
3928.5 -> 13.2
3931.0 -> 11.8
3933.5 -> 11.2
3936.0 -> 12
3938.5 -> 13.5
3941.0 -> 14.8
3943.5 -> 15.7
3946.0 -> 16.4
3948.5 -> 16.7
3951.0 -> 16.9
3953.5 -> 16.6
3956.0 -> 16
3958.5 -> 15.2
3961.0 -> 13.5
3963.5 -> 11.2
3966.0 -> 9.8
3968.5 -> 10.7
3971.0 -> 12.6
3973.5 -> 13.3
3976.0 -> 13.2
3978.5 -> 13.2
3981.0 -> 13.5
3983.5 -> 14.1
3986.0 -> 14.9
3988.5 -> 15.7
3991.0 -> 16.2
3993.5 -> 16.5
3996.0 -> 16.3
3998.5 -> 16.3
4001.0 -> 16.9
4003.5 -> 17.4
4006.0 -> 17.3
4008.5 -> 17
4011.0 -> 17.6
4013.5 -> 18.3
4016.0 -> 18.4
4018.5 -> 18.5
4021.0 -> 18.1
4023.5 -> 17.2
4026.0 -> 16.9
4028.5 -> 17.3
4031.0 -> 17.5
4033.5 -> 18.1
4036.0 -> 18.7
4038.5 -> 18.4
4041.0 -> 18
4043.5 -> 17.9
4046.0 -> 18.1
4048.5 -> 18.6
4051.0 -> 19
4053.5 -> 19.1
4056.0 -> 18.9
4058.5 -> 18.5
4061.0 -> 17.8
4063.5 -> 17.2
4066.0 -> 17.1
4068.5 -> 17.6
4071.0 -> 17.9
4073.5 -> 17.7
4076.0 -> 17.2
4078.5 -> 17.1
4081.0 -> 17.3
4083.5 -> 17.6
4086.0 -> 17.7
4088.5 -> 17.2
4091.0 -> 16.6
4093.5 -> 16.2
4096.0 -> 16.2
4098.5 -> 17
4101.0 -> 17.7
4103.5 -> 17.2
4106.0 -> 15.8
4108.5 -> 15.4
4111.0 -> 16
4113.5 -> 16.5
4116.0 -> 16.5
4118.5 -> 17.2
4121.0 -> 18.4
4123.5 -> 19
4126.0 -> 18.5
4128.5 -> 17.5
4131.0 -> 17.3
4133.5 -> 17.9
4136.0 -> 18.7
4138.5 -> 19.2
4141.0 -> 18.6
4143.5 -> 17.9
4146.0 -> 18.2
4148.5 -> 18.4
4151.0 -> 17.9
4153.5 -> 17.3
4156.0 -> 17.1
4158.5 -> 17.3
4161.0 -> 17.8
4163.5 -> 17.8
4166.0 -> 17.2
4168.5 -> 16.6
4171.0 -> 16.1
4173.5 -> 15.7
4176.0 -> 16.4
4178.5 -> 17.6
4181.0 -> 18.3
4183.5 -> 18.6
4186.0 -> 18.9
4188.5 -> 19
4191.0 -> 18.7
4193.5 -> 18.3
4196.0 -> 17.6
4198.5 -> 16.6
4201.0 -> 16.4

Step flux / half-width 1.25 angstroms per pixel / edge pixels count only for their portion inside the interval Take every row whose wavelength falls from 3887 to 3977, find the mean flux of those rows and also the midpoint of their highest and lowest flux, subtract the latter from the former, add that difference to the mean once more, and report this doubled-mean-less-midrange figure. 15.1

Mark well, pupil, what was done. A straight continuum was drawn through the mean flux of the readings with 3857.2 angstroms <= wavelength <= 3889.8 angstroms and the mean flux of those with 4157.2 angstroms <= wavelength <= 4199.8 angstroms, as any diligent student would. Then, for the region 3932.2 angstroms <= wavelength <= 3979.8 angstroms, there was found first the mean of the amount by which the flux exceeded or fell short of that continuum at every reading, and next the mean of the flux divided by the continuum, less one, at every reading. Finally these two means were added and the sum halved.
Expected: -1.0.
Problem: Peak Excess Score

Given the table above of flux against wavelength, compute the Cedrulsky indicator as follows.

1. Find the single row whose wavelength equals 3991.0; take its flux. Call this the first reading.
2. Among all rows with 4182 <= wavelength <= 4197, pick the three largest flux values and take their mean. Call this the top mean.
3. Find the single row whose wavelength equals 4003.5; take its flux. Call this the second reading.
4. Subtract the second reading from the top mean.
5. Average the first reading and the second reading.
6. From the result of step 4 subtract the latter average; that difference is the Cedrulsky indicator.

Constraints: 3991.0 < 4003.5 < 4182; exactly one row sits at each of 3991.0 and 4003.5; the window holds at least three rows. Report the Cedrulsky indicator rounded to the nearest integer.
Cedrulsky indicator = -15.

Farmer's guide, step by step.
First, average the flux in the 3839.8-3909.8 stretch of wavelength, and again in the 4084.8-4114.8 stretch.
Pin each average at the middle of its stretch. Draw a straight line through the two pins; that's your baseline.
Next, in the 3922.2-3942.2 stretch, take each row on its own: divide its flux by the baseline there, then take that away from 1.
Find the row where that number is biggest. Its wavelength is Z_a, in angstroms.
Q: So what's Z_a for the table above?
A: 3933.5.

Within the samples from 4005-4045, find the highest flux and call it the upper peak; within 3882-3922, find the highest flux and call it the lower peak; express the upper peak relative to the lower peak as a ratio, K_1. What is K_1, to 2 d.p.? 1.12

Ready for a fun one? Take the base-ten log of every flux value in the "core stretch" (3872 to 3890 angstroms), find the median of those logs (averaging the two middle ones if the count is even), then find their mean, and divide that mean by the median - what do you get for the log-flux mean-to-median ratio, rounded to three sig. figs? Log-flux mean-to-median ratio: 0.983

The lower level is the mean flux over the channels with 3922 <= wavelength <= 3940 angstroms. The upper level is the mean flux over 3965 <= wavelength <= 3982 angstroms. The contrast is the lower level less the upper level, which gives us 0.7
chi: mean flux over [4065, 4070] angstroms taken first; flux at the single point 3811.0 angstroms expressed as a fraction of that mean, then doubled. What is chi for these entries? 1.7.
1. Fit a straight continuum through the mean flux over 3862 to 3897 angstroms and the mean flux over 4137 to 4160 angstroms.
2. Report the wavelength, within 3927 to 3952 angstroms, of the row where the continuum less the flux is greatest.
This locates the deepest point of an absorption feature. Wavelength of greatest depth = 3933.5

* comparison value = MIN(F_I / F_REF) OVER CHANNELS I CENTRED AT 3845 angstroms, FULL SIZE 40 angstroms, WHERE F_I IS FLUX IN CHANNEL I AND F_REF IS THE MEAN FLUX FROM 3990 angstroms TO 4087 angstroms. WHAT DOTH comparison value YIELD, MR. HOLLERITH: 0.56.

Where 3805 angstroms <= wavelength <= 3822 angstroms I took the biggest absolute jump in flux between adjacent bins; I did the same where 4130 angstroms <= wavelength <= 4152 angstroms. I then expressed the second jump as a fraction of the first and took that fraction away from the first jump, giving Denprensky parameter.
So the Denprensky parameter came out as -1.6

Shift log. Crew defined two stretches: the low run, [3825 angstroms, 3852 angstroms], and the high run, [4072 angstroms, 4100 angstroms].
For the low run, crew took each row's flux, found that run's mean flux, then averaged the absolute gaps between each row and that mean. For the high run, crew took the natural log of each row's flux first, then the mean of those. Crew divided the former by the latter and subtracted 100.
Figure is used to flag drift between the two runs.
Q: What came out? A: -99.3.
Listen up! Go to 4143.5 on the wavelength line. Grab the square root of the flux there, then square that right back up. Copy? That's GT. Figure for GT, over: 17.9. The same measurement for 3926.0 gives 14.3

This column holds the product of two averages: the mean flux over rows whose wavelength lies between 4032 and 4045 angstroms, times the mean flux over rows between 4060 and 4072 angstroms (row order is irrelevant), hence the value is 319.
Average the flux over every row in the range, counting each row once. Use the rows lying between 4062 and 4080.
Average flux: 17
